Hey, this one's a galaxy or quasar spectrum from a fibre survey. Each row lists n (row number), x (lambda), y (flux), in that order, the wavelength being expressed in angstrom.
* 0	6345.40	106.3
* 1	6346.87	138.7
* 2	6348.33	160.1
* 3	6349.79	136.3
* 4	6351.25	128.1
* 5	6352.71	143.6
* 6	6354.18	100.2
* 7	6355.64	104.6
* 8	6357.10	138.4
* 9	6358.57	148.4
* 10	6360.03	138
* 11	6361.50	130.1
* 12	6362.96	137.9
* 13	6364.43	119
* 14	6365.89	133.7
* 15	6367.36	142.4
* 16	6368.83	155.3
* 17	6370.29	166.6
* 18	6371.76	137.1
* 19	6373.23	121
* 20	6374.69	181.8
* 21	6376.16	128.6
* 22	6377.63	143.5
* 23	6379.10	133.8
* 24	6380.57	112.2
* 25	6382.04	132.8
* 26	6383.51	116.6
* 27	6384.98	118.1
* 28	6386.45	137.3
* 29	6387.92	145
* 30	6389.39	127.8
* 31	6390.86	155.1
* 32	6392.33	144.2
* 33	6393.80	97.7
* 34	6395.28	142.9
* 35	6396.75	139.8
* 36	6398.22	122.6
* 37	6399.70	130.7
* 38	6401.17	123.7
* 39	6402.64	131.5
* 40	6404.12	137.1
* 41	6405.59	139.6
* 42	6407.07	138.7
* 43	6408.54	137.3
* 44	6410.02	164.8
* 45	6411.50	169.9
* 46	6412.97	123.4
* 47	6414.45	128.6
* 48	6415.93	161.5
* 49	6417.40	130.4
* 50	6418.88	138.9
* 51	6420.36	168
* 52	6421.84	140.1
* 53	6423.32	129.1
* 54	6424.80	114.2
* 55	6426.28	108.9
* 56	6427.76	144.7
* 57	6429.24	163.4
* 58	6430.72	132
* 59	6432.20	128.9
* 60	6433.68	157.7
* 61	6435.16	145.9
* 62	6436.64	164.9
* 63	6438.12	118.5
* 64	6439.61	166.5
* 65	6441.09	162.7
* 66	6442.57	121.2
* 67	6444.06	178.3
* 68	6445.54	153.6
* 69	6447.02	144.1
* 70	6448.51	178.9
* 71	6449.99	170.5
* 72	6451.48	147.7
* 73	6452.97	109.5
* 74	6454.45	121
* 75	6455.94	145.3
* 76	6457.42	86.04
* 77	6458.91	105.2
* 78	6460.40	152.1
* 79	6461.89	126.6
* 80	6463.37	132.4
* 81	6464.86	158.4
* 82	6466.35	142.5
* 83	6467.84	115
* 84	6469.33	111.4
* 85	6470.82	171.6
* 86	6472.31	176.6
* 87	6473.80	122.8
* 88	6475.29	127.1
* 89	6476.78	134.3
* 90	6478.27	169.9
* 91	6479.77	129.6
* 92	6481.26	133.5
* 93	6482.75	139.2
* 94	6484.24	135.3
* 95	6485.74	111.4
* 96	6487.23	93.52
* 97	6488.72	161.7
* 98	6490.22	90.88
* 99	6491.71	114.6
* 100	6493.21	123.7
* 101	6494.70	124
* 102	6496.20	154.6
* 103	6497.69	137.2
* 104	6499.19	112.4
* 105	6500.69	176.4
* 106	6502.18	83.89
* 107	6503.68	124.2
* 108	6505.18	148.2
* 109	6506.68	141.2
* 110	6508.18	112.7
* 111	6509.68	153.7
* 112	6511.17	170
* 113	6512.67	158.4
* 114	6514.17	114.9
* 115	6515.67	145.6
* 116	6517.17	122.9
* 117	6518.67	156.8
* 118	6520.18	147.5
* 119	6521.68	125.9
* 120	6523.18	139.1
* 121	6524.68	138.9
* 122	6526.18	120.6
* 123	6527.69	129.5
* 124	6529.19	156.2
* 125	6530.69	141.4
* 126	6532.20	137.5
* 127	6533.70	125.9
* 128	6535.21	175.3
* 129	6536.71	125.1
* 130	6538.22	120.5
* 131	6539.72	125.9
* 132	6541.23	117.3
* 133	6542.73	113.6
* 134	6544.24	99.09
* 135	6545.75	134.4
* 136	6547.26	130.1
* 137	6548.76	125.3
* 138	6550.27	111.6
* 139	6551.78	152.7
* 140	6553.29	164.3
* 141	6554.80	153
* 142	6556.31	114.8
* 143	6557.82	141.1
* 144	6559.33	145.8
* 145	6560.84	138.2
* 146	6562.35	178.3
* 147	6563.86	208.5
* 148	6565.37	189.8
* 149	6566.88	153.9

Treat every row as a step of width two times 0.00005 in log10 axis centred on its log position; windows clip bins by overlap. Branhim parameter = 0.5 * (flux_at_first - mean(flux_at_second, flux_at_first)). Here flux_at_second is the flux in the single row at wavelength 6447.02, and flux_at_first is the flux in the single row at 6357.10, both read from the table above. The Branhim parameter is -1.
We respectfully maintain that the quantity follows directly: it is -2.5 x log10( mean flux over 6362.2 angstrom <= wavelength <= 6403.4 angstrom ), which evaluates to -5.33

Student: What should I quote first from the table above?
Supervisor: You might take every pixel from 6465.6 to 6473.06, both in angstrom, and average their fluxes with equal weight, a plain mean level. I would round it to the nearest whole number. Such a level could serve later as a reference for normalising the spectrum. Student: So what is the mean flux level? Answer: 143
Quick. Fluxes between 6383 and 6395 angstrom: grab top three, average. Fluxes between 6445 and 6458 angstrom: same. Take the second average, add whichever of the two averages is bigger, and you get 335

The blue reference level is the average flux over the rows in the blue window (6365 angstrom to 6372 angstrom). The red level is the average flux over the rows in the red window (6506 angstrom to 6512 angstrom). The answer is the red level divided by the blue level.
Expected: 0.98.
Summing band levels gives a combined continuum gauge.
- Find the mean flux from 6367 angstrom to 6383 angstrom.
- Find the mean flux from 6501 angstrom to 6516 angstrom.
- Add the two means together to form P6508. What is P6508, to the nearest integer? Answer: 277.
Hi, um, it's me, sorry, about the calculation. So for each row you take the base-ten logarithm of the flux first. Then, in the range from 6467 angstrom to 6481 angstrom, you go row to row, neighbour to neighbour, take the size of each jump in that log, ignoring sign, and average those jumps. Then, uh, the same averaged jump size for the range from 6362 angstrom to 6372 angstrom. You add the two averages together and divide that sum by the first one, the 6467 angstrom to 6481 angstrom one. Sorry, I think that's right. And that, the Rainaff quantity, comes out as 1.62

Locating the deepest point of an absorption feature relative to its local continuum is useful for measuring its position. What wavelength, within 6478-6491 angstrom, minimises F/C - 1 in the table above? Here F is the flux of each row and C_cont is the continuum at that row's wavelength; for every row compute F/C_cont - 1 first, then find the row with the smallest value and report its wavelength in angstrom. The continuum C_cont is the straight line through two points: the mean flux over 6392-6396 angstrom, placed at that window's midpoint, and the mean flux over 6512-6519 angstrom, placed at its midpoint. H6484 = 6490.22 angstrom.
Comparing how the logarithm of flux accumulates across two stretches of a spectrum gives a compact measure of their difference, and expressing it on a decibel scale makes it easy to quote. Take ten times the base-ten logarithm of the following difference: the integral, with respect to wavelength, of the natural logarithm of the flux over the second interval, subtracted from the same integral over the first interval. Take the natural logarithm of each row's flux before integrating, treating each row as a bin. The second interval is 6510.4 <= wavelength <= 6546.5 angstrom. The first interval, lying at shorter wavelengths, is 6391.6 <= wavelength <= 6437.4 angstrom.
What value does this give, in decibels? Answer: 17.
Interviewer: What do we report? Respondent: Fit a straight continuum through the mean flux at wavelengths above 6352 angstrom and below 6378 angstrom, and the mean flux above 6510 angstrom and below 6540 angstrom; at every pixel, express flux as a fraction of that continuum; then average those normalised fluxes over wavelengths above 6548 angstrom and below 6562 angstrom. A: 1.00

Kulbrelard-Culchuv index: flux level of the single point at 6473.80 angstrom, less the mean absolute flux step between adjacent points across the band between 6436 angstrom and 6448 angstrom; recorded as 90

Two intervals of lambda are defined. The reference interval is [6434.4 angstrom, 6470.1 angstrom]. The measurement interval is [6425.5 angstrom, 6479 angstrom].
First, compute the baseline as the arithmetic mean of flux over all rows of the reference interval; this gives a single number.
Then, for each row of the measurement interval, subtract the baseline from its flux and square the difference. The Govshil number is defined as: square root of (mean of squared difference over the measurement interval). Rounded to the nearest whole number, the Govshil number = 24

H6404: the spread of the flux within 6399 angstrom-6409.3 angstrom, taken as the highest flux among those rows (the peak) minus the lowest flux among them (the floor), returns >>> 16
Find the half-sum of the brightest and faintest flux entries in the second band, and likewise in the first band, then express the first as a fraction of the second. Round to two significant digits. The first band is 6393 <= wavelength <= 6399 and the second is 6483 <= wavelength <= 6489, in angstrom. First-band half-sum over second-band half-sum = 0.94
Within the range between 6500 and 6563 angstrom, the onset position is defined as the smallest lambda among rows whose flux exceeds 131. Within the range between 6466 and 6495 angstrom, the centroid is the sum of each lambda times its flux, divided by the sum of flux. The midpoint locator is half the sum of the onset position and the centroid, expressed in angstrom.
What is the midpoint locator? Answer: 6490.3 angstrom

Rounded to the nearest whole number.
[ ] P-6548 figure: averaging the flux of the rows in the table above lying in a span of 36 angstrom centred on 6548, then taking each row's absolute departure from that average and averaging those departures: 21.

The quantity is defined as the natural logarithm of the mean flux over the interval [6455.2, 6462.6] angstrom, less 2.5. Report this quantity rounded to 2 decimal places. 2.31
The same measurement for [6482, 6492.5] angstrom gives 2.30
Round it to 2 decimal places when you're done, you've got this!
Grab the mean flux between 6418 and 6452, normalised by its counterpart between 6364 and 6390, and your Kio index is 1.08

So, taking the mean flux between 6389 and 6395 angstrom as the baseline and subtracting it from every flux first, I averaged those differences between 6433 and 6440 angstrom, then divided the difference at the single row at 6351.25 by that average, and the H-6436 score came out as -0.2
